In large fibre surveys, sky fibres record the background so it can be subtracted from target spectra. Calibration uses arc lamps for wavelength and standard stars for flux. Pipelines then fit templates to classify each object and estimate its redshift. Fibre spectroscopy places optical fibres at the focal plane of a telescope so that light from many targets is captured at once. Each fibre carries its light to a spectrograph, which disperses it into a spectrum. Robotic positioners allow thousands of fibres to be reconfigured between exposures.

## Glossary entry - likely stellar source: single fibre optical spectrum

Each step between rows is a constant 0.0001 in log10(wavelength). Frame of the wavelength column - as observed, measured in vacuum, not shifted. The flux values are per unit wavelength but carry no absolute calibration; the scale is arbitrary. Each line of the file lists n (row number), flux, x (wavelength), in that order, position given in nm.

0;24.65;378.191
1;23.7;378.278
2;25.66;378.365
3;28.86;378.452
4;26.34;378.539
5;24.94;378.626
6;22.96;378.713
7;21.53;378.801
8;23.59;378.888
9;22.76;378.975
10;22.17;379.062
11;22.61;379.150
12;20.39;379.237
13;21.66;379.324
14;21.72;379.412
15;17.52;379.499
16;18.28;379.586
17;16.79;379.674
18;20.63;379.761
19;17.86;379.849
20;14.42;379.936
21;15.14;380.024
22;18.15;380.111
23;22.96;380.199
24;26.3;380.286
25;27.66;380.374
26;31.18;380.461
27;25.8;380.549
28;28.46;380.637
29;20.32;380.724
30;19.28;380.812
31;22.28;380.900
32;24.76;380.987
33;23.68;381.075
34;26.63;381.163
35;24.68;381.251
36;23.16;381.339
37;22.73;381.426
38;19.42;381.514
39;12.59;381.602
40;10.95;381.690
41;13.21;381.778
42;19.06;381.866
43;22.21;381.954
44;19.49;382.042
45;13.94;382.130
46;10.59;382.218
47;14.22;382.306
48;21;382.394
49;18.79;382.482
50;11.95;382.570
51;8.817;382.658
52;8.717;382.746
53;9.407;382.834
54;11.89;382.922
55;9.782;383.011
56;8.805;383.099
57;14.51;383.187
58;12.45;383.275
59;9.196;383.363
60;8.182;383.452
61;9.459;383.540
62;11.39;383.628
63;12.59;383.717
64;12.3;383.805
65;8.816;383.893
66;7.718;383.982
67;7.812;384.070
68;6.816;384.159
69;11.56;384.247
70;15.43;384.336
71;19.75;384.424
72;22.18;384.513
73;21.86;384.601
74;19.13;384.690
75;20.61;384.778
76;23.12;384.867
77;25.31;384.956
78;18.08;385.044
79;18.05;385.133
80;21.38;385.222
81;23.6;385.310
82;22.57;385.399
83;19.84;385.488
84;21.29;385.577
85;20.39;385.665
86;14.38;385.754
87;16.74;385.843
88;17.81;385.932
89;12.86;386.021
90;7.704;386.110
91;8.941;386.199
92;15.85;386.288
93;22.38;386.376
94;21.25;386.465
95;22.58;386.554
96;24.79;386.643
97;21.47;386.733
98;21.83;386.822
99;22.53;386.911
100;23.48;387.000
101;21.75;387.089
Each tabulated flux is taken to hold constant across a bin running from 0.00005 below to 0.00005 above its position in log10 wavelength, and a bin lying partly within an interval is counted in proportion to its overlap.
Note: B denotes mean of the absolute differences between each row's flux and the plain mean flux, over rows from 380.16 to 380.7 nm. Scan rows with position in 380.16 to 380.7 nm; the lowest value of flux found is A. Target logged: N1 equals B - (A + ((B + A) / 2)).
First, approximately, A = 22.96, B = 2.0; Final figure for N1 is -33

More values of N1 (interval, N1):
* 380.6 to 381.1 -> -28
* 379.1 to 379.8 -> -24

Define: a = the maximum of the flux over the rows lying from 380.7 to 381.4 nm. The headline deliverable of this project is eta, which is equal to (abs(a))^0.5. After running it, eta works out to 5.16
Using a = 26.63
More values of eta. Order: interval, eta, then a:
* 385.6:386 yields 4.52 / 20.39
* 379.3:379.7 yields 4.66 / 21.72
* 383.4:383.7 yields 3.37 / 11.39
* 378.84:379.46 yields 4.86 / 23.59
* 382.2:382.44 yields 4.58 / 21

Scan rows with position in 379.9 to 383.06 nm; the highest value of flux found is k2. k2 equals 31.18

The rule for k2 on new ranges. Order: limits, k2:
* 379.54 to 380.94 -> 31.18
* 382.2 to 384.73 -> 22.18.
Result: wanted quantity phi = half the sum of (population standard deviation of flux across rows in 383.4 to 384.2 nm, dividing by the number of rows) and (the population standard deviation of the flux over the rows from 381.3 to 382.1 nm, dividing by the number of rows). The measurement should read 3.2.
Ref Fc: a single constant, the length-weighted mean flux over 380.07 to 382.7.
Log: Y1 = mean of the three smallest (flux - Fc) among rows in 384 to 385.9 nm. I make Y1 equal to -11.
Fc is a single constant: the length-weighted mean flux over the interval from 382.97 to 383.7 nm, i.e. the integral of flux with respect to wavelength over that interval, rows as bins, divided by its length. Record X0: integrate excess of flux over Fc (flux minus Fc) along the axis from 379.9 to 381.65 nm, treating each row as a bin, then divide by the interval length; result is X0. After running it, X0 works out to 12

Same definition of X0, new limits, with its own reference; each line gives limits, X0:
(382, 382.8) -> 4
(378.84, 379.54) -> 11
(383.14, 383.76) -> 1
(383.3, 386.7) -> 6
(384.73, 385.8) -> 10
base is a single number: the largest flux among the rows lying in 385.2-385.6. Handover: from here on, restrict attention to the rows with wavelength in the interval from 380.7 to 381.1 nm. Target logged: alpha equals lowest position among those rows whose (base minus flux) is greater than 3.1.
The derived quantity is 380.724 nm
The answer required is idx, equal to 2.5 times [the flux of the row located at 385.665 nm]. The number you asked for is 51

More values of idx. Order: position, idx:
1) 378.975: 57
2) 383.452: 20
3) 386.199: 22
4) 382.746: 22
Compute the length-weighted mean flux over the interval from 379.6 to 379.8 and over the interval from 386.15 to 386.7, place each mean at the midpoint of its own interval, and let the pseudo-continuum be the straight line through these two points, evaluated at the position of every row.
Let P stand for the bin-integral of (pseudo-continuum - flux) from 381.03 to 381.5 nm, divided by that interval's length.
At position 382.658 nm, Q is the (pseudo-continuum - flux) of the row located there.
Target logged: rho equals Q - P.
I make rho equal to 15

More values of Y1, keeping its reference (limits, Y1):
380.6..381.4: 0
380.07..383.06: -11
